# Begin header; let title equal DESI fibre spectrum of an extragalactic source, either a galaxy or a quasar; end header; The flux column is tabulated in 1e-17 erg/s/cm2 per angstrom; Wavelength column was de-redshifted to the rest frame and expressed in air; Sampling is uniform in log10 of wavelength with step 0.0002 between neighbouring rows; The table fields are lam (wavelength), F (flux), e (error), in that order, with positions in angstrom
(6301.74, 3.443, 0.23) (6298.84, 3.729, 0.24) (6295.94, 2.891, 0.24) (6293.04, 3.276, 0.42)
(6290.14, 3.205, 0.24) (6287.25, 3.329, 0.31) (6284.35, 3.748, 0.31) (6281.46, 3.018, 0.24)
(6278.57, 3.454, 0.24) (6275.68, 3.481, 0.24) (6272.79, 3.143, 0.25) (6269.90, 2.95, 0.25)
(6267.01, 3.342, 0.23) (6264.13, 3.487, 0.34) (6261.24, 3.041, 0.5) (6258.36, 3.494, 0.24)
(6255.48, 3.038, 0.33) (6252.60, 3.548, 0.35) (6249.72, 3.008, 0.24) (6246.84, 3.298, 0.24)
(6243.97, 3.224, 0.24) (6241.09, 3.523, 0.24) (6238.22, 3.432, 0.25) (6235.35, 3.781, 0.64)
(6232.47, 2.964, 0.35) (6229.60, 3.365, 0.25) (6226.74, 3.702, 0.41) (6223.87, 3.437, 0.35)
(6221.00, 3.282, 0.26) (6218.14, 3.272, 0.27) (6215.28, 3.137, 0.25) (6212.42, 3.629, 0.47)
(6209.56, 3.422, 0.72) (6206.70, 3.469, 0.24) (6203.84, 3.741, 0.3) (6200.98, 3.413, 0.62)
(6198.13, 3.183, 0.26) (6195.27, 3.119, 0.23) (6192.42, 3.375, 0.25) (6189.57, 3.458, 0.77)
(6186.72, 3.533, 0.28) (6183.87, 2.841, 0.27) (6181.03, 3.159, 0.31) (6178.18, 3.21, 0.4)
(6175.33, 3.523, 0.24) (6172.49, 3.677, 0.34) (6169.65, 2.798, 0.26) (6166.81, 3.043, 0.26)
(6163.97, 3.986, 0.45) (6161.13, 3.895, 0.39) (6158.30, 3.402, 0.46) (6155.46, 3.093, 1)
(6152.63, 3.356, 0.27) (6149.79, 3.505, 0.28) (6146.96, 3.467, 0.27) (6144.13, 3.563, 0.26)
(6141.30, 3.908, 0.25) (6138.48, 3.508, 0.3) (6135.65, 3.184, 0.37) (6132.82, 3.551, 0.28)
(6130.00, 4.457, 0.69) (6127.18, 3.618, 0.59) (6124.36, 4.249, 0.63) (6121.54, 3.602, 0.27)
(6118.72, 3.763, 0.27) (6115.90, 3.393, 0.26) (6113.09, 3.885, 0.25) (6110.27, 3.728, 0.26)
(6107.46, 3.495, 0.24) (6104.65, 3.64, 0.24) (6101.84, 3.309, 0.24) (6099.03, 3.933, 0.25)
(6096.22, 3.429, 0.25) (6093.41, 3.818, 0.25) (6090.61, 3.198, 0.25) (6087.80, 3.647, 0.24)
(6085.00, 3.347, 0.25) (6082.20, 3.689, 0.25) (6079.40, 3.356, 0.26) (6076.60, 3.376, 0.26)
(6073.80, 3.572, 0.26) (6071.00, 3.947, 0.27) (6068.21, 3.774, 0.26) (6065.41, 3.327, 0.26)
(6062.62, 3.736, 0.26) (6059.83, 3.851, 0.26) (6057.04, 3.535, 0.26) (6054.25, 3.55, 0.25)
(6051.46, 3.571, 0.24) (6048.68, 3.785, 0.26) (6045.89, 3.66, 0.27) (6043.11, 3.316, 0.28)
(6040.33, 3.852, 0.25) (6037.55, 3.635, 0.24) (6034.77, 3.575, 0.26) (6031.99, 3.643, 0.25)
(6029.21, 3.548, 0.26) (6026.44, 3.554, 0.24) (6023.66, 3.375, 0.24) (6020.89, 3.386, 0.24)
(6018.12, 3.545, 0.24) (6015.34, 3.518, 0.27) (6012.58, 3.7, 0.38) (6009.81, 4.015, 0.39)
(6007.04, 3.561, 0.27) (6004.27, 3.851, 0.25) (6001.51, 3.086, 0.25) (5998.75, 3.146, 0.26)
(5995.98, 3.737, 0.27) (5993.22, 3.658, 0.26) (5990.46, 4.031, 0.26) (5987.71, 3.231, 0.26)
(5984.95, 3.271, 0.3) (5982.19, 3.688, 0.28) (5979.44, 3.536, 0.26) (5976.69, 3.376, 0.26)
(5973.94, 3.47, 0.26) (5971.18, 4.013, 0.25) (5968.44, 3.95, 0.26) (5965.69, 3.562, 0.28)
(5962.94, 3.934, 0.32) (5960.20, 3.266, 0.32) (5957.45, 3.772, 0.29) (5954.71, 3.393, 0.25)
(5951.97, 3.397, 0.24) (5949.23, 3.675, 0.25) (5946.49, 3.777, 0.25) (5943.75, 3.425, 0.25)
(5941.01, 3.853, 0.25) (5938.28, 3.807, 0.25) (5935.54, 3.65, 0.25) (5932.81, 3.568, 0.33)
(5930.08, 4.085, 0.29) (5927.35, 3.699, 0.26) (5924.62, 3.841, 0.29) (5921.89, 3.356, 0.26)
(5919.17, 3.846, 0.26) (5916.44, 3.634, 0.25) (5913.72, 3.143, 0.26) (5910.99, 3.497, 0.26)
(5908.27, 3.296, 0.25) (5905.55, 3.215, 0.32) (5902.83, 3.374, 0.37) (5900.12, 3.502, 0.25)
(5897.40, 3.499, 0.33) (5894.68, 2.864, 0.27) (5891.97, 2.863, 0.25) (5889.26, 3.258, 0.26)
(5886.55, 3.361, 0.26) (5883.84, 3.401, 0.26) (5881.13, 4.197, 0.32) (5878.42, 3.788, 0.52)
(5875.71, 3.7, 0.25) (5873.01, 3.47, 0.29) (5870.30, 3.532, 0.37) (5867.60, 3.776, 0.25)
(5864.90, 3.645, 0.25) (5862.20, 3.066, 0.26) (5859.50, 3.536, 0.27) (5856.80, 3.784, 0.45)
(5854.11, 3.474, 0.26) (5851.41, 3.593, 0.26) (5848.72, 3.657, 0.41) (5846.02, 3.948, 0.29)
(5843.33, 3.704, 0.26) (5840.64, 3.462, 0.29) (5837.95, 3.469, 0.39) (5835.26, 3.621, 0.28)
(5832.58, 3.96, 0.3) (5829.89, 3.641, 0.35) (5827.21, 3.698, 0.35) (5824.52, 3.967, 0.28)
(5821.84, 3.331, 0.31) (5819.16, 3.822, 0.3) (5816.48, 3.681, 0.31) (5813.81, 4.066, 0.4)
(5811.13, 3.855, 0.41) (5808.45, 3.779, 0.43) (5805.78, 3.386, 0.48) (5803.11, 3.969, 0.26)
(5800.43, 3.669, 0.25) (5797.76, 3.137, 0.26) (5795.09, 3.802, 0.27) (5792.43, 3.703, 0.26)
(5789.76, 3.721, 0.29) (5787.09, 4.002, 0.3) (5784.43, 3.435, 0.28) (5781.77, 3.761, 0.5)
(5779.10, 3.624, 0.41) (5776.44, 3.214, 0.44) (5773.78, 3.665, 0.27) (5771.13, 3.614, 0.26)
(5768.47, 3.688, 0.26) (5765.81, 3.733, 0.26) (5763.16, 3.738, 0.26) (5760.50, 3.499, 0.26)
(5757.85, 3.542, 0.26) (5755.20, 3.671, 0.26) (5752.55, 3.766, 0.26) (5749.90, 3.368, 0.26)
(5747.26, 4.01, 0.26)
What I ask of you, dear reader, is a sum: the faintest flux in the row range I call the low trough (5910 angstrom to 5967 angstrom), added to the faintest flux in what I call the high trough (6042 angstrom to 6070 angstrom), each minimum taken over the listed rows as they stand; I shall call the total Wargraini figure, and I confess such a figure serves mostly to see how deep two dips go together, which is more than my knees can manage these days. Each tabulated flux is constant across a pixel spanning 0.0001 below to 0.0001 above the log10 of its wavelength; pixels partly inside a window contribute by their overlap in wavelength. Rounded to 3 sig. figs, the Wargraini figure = 6.46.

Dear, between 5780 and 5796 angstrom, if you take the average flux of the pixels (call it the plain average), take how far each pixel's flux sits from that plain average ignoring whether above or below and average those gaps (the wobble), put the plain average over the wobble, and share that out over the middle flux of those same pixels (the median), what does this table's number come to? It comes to 8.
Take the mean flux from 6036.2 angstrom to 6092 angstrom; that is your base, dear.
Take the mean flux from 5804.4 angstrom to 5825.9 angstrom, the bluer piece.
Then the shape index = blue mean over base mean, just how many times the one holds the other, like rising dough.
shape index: 1.04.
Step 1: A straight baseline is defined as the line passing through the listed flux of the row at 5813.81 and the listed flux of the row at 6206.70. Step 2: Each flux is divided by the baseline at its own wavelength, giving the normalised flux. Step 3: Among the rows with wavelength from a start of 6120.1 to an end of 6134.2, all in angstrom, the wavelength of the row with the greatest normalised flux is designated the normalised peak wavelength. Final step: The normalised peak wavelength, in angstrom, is 6130.00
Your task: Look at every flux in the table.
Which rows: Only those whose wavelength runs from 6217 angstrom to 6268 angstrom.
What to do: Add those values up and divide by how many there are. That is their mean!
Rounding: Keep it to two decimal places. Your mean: 3.35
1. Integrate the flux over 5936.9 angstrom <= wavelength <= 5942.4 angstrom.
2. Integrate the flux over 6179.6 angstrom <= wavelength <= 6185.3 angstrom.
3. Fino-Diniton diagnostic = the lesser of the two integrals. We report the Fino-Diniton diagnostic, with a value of 17.1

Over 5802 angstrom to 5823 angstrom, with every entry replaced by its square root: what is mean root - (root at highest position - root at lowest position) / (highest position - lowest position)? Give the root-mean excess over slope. 1.94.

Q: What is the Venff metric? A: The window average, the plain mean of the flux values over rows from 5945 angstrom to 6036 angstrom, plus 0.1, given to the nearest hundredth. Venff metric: 3.68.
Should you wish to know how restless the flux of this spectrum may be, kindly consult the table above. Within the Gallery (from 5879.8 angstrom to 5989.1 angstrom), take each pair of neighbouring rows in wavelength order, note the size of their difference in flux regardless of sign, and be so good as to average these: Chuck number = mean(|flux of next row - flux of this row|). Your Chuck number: 0.28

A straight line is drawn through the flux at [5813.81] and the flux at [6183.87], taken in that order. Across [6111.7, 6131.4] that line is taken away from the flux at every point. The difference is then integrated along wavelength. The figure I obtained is 16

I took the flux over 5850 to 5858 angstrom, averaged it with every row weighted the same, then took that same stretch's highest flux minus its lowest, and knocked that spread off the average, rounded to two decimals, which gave 3.31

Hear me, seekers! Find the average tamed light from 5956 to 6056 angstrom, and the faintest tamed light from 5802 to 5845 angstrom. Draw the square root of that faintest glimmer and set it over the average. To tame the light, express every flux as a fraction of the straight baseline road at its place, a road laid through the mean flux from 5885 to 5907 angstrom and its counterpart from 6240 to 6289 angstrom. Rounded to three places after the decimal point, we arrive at 0.921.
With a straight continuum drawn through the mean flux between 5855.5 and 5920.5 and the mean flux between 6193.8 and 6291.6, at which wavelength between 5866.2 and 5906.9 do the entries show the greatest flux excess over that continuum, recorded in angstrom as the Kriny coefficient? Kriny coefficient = 5881.13 angstrom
